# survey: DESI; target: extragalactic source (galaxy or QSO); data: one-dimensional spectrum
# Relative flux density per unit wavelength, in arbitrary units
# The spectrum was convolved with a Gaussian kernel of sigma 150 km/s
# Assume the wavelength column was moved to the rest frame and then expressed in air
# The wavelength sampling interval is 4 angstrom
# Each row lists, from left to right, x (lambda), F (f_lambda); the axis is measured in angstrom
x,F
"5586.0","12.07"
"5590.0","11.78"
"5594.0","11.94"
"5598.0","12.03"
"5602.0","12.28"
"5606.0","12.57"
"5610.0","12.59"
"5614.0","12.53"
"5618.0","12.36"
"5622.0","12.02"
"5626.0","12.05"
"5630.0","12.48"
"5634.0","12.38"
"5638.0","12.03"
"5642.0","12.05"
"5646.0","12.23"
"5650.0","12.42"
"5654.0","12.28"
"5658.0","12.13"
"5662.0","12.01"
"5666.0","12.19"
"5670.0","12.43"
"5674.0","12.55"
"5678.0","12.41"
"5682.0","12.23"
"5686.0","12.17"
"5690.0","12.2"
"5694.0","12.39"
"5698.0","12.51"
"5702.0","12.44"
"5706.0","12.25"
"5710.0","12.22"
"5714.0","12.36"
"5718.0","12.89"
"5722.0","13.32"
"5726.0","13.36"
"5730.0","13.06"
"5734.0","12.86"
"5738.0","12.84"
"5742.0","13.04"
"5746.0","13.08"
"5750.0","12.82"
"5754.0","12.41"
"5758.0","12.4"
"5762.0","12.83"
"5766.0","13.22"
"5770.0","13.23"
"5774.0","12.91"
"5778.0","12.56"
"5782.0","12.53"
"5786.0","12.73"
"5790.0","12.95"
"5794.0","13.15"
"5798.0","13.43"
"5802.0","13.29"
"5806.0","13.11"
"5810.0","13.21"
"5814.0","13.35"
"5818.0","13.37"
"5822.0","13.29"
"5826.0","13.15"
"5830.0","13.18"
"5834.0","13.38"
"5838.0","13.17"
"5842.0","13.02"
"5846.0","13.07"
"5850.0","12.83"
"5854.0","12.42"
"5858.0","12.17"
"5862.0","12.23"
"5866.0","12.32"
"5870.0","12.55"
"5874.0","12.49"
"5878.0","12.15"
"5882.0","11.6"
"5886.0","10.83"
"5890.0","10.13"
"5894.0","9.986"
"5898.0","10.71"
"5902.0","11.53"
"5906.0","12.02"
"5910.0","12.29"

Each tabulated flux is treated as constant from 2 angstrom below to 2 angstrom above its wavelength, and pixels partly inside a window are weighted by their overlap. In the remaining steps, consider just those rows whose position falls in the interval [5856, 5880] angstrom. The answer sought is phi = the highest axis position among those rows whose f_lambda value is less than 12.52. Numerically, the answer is 5878.0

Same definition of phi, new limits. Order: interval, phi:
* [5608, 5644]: 5642.0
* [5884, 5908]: 5906.0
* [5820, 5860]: 5858.0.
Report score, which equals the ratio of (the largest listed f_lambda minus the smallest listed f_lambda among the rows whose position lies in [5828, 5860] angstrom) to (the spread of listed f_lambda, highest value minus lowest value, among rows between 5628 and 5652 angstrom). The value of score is 2.69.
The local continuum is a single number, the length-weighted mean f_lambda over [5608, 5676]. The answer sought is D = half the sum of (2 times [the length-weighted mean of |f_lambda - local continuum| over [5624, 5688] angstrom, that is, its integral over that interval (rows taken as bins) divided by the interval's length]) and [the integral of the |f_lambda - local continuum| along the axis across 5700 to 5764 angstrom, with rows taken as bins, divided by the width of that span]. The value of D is 0.4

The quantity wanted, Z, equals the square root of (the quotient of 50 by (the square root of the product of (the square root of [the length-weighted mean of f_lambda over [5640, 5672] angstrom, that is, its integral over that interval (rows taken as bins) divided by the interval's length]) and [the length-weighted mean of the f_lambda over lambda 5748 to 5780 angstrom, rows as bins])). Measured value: 2.73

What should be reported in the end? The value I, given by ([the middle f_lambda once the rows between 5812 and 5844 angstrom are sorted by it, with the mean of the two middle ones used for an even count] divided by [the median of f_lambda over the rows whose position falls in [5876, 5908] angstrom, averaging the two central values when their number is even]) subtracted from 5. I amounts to 3.82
